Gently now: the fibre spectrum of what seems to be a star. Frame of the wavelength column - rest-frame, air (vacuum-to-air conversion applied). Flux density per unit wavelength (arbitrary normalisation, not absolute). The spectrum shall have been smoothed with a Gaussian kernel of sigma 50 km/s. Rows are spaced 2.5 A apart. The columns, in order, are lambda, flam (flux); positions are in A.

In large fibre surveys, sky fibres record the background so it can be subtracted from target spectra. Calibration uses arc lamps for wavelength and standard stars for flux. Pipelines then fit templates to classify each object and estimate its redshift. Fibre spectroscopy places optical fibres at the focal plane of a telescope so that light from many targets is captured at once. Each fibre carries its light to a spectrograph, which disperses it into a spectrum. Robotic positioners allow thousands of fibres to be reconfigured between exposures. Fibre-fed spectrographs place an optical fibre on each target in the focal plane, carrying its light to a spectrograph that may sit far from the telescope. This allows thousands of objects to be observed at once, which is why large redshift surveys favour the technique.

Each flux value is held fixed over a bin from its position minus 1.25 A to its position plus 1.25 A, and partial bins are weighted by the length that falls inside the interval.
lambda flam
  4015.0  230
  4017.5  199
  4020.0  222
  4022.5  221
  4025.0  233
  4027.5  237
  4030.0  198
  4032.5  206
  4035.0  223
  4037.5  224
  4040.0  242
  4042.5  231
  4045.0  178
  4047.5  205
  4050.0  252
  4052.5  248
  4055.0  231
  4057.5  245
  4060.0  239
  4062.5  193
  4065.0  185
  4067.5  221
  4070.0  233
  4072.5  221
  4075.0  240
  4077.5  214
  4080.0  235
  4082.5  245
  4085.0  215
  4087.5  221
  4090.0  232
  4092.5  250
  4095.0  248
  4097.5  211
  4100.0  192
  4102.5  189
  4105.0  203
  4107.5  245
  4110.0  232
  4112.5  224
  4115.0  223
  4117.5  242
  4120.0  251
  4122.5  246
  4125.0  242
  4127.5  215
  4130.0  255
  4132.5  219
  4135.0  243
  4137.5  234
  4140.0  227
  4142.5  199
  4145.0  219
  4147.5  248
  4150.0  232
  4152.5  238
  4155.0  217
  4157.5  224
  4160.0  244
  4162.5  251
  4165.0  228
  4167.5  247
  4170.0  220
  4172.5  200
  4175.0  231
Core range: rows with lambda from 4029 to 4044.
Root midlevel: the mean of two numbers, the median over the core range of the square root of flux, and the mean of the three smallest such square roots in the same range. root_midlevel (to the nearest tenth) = 14.7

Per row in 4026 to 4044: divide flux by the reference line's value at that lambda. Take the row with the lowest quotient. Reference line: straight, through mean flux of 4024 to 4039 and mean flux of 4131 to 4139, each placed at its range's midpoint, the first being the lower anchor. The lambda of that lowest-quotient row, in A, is 4030.0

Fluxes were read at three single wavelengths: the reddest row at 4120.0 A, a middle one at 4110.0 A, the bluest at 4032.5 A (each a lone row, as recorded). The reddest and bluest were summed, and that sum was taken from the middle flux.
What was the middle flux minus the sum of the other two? -225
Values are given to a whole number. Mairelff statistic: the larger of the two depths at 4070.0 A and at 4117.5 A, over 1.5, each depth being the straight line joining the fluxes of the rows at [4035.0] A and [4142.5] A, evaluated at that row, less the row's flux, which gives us -12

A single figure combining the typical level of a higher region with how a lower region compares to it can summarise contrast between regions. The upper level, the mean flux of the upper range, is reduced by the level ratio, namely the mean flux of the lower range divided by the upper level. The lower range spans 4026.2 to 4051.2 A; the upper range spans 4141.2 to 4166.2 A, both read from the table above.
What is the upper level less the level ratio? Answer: 229.0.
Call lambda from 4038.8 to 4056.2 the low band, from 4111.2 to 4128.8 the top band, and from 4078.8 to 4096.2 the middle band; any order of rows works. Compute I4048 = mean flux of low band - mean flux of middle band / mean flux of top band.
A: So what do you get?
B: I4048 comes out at 226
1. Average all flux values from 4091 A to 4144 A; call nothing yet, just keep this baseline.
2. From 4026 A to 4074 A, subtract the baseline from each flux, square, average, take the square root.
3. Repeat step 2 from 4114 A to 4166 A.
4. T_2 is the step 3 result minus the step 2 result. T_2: -7.0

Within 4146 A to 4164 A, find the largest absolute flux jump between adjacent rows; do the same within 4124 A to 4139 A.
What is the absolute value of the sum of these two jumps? 61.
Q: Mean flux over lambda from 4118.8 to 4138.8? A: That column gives 238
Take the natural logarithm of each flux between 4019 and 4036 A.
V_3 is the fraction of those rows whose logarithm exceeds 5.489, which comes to 0.0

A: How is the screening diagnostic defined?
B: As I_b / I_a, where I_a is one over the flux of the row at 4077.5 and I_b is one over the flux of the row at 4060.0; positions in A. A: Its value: 0.90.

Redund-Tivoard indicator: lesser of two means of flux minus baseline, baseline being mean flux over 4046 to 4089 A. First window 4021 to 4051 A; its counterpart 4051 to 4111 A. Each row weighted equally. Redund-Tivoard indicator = -5.2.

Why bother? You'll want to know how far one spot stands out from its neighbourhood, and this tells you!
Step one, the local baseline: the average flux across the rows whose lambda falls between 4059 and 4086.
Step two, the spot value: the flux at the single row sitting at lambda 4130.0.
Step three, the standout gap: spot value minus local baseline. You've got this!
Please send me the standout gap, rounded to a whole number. 33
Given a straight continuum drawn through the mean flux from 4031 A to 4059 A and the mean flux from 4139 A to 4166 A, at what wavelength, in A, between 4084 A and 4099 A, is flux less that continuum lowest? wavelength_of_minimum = 4097.5 A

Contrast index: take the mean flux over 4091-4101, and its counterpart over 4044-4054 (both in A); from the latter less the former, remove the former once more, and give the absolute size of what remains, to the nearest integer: 230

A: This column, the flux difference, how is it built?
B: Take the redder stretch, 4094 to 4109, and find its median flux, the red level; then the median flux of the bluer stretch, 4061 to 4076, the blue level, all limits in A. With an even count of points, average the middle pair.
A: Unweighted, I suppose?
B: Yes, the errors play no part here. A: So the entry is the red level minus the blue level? -14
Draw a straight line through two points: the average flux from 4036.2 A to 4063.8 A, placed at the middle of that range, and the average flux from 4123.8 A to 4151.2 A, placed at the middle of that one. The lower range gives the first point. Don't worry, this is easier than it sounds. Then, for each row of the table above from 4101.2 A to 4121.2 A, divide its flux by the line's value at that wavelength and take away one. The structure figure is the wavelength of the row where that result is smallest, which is 4102.5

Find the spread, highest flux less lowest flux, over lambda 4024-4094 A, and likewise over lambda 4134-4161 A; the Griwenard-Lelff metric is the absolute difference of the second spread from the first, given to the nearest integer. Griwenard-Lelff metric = 25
